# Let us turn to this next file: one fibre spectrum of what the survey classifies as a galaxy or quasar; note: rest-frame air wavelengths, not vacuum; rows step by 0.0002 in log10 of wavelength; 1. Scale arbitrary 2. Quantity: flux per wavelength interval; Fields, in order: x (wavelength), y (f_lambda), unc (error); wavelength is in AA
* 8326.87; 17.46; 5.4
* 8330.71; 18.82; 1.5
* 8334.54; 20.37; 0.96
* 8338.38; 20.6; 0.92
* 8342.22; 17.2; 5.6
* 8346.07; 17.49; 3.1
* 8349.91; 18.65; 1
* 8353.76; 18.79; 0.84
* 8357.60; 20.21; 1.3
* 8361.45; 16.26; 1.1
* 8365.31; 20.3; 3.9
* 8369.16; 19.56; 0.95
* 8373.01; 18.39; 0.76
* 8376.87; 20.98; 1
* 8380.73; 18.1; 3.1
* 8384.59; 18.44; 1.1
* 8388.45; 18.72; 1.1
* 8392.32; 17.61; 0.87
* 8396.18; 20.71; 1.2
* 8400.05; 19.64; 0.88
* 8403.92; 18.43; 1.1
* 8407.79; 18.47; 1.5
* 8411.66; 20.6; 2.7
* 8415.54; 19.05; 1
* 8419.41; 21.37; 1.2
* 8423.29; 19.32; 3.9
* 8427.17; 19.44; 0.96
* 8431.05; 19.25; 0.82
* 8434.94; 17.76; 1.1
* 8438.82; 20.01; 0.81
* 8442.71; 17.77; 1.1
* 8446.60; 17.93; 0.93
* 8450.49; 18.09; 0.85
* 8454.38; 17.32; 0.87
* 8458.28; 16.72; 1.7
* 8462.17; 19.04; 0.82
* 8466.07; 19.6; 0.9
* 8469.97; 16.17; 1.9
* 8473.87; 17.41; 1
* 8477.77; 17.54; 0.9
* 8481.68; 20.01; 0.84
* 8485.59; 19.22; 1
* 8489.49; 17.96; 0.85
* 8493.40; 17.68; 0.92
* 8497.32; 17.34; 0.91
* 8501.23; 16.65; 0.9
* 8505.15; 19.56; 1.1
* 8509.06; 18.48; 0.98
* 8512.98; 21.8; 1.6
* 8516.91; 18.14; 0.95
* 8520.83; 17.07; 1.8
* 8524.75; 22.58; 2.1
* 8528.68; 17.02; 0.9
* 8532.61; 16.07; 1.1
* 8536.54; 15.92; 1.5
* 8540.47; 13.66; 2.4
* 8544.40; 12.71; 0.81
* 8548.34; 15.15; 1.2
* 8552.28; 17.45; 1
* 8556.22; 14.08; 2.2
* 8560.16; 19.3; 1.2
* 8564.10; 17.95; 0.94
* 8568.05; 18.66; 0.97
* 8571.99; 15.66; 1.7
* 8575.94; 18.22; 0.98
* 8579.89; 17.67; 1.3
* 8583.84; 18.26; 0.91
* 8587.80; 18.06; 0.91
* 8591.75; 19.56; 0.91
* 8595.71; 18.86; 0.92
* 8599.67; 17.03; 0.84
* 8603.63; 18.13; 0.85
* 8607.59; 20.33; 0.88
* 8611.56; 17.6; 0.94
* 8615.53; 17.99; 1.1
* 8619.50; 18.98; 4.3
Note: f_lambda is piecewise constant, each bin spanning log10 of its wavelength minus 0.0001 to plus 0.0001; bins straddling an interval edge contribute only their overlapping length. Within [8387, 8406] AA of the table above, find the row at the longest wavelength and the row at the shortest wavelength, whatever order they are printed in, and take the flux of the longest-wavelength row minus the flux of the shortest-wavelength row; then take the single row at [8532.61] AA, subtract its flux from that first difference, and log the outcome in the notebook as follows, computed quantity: -16.4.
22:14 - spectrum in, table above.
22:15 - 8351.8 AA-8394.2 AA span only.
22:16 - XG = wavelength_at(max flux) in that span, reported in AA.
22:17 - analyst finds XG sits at 8376.87 AA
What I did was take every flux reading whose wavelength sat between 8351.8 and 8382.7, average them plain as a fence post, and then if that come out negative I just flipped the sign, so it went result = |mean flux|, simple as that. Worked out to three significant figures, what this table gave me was 19.1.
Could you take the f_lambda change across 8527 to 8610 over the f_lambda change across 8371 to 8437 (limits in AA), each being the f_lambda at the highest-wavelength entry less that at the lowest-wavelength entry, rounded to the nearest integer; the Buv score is -5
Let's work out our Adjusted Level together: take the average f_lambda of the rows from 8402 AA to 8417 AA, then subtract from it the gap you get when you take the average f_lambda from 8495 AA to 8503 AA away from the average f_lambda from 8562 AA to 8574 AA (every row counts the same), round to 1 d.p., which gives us 18.7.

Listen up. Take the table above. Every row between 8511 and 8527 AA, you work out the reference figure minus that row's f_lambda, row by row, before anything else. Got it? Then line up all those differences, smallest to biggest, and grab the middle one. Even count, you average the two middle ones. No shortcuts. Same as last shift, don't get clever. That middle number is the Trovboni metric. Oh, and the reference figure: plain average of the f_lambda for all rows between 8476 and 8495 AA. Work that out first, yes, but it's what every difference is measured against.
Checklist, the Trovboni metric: -1.5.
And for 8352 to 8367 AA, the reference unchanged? -1.0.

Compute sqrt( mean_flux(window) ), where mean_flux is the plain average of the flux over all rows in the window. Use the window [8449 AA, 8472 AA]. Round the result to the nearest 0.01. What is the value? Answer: 4.22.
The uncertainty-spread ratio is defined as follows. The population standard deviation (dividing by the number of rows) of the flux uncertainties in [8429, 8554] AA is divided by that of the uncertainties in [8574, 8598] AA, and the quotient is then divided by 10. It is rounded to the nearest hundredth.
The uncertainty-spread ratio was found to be 0.29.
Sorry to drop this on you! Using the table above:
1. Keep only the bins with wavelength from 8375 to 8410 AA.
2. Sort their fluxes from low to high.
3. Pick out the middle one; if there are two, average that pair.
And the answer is 18.47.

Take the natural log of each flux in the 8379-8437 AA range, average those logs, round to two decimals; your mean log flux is 2.95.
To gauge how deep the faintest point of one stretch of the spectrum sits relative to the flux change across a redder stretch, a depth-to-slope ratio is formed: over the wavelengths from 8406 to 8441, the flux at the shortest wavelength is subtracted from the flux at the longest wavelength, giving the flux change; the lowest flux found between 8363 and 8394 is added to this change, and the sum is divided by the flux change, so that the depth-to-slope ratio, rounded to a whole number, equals 12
